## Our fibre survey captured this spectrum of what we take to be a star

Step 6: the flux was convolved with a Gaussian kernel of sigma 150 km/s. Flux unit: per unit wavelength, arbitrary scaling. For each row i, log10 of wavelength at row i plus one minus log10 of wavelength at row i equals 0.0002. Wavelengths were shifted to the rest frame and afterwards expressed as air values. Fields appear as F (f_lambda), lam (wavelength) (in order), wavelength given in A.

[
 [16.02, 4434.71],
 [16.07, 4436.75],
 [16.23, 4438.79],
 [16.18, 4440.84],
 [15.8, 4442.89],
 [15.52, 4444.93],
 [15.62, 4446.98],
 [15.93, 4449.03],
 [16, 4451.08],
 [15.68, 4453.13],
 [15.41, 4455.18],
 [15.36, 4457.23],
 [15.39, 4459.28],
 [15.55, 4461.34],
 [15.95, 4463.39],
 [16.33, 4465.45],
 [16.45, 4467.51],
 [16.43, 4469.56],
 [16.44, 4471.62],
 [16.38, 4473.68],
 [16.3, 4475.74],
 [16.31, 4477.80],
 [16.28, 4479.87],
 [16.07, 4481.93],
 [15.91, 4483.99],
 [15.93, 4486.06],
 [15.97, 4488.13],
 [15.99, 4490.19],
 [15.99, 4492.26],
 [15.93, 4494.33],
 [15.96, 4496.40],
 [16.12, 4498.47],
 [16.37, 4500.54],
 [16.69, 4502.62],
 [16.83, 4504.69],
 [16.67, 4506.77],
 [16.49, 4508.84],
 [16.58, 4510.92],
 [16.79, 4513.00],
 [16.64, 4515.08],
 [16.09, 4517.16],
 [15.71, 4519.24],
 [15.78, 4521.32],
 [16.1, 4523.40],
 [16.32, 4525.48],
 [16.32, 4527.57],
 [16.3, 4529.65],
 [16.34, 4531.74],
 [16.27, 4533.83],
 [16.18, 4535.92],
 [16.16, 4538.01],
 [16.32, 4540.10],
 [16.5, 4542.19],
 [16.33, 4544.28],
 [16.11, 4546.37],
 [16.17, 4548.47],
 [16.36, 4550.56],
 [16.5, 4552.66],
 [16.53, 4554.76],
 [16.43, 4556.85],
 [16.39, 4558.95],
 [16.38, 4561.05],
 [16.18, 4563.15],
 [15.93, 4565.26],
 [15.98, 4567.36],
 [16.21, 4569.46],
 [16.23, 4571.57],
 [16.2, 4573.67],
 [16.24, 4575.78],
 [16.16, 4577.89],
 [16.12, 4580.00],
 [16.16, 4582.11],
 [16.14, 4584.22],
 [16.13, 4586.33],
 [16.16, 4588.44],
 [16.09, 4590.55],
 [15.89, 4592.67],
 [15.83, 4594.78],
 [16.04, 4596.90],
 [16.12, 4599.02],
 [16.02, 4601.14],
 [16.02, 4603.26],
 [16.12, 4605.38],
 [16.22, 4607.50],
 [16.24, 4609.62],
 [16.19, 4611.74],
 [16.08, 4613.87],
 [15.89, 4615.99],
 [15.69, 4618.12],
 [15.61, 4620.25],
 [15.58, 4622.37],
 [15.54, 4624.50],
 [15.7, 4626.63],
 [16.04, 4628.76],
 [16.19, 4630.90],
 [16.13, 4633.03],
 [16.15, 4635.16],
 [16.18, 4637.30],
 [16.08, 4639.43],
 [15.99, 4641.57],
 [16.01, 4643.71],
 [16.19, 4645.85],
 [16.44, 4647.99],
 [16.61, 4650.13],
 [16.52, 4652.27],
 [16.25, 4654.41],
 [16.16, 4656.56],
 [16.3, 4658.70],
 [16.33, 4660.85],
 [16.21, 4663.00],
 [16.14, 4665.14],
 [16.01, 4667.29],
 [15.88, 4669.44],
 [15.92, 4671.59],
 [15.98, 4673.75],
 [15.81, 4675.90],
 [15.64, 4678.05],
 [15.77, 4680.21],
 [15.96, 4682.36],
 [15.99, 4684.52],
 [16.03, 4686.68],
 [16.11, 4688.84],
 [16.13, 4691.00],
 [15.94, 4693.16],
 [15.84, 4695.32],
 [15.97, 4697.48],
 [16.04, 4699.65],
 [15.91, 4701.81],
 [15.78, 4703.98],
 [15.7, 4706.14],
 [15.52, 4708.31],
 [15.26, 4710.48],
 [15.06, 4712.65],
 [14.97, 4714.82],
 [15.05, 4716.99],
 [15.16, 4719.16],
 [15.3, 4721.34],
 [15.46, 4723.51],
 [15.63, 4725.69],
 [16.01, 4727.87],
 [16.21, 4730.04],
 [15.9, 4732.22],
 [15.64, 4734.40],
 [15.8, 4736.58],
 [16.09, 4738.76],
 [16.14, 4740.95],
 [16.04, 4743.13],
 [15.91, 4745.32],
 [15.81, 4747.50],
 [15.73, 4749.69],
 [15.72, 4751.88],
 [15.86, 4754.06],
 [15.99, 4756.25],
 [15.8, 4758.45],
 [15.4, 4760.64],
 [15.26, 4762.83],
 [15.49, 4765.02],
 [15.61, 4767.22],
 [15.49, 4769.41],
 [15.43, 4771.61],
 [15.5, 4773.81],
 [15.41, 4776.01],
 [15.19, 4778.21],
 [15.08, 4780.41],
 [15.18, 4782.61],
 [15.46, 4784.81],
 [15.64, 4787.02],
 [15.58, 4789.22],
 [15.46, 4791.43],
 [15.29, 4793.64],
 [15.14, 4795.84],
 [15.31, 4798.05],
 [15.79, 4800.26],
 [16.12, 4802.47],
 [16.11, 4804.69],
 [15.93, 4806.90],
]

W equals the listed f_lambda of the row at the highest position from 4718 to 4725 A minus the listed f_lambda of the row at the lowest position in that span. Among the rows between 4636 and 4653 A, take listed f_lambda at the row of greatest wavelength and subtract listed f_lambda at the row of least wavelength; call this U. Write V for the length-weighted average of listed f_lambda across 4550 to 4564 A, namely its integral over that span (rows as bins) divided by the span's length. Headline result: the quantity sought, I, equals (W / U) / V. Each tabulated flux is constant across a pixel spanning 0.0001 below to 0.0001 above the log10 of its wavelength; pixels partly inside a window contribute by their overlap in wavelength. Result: 0.05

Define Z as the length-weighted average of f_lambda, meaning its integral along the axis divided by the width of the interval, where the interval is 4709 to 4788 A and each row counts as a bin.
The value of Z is 15.6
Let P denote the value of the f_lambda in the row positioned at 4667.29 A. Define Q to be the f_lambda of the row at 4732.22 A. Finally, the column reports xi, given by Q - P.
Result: -0.1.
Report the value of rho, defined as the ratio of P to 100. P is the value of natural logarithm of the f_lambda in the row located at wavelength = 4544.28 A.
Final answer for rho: 0.0279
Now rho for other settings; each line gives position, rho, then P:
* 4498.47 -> 0.0278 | 2.780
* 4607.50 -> 0.0279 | 2.786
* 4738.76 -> 0.0278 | 2.778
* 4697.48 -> 0.0277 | 2.771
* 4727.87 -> 0.0277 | 2.773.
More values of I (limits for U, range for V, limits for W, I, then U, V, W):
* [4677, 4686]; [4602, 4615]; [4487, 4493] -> 0.00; 0.35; 16.1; 0.0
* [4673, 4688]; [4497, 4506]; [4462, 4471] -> 0.58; 0.05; 16.5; 0.5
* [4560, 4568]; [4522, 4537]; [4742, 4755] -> 0.03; -0.40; 16.2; -0.2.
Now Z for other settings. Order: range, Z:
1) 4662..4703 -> 16.0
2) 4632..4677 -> 16.2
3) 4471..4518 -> 16.3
